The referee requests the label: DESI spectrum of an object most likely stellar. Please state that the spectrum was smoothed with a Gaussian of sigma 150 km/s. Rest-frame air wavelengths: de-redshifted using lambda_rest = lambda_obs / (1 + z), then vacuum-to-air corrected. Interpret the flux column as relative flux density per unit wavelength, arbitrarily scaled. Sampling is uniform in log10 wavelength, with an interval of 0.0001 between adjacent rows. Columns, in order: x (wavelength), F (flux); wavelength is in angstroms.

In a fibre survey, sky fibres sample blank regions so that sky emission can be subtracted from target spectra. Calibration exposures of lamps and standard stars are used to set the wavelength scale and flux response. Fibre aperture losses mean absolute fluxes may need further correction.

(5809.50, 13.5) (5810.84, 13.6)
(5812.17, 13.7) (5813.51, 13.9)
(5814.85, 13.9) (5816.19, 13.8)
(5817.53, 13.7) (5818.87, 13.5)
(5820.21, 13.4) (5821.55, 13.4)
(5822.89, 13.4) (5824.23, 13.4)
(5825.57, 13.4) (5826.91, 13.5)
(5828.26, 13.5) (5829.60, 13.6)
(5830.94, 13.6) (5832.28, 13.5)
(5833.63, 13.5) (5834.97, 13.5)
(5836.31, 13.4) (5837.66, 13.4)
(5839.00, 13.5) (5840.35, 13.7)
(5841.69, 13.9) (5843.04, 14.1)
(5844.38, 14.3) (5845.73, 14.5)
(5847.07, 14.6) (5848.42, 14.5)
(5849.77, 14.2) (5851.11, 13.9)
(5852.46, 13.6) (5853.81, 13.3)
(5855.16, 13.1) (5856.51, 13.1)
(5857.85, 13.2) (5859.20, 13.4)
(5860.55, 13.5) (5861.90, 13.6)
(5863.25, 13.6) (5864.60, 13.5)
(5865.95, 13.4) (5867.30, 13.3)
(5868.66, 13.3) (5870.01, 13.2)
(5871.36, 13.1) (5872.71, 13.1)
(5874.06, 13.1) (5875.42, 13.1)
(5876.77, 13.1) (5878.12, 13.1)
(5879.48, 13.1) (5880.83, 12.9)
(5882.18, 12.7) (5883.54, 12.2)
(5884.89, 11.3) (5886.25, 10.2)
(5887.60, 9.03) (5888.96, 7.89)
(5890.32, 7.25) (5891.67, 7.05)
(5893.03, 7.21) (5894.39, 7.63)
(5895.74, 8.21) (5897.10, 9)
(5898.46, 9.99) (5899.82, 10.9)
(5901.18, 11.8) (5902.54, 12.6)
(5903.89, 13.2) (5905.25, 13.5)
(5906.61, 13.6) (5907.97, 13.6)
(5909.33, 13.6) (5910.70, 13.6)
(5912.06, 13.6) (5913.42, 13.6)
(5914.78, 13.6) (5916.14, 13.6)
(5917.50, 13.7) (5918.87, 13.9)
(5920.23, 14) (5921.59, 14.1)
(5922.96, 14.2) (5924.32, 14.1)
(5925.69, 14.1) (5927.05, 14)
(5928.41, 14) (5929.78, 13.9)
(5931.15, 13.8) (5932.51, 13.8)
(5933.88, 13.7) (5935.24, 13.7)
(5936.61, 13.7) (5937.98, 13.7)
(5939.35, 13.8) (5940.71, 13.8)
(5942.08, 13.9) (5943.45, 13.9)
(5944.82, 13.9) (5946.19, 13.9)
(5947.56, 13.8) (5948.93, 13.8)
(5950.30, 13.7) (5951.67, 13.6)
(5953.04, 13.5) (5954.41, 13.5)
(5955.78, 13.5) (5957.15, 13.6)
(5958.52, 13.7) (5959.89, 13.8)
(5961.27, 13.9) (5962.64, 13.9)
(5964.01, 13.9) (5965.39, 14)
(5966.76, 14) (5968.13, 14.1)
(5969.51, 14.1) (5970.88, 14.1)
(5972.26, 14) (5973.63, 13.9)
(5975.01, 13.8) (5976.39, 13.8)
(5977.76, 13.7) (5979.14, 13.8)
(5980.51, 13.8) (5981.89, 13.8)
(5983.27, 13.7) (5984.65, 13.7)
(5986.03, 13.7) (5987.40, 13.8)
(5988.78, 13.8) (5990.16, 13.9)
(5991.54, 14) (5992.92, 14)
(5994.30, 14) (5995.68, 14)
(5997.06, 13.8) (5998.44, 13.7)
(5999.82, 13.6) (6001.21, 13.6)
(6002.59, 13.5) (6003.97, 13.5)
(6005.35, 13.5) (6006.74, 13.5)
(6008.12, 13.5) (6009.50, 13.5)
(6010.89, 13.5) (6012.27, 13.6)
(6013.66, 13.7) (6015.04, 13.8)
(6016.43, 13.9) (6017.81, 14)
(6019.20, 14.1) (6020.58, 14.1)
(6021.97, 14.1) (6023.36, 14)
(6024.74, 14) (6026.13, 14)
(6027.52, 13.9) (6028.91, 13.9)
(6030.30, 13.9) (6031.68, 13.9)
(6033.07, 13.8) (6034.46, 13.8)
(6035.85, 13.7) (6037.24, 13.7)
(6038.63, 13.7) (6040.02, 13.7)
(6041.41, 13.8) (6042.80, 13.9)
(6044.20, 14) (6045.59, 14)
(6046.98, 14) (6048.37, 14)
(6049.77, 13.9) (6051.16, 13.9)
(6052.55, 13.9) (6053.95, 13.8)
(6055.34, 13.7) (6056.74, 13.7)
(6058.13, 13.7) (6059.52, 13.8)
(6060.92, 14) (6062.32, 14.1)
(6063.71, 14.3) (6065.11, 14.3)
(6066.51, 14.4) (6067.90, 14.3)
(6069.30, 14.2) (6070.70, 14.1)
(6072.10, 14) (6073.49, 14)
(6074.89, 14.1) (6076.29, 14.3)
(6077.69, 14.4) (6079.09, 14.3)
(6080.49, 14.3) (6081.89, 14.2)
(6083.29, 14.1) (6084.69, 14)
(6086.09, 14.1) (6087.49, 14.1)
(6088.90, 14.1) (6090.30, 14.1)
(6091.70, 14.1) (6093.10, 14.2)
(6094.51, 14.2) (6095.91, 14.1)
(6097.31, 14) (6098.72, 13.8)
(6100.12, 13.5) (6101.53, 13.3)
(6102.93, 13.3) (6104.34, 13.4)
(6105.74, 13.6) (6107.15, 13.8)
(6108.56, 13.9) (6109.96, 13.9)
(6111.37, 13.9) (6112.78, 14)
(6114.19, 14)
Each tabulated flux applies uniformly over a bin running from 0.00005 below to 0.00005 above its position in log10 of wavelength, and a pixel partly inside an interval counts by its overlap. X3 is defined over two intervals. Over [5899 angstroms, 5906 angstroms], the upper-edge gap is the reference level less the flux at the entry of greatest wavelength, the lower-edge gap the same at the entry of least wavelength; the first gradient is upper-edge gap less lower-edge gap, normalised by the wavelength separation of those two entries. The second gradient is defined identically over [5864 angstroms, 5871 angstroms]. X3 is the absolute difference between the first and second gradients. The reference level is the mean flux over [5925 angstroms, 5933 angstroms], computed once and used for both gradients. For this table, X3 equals 0.53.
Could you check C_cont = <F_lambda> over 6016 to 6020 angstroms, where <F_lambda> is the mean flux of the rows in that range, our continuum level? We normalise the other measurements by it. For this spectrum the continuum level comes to 14.0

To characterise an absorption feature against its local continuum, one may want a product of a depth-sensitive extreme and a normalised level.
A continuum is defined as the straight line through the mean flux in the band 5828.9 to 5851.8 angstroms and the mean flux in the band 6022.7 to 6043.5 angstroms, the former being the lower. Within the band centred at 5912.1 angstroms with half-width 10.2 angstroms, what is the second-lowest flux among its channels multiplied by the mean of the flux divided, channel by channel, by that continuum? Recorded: 13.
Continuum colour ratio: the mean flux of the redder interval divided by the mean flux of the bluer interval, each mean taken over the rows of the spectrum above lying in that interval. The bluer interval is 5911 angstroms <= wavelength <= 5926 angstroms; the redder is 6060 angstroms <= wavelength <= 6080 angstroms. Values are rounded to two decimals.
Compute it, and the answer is 1.02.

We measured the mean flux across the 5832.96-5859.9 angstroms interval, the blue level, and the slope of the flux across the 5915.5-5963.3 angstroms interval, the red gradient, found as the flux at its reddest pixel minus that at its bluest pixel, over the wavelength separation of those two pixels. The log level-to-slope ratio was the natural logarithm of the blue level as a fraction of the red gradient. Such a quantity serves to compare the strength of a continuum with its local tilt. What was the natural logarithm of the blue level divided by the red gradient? 7.7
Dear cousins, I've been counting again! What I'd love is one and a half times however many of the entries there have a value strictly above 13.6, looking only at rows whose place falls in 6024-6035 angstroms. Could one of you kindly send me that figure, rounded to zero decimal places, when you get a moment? 12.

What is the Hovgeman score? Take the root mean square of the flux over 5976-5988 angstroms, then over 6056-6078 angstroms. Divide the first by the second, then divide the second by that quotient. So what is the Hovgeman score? 14.5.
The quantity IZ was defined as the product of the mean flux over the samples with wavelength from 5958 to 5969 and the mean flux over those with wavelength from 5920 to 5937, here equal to 194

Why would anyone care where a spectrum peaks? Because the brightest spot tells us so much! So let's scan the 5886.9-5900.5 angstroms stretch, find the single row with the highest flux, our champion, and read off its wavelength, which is 5899.82 angstroms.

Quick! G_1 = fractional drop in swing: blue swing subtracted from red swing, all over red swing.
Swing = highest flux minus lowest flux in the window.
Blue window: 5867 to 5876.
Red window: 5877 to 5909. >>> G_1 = 1.0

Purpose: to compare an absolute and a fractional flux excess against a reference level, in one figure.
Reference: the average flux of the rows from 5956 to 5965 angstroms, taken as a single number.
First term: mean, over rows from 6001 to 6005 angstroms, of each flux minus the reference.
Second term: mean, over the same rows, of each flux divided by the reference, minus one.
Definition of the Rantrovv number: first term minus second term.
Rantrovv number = -0.25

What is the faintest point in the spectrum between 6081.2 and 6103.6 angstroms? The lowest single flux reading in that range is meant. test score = 13.3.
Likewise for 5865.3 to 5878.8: 13.1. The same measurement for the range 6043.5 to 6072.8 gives 13.7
